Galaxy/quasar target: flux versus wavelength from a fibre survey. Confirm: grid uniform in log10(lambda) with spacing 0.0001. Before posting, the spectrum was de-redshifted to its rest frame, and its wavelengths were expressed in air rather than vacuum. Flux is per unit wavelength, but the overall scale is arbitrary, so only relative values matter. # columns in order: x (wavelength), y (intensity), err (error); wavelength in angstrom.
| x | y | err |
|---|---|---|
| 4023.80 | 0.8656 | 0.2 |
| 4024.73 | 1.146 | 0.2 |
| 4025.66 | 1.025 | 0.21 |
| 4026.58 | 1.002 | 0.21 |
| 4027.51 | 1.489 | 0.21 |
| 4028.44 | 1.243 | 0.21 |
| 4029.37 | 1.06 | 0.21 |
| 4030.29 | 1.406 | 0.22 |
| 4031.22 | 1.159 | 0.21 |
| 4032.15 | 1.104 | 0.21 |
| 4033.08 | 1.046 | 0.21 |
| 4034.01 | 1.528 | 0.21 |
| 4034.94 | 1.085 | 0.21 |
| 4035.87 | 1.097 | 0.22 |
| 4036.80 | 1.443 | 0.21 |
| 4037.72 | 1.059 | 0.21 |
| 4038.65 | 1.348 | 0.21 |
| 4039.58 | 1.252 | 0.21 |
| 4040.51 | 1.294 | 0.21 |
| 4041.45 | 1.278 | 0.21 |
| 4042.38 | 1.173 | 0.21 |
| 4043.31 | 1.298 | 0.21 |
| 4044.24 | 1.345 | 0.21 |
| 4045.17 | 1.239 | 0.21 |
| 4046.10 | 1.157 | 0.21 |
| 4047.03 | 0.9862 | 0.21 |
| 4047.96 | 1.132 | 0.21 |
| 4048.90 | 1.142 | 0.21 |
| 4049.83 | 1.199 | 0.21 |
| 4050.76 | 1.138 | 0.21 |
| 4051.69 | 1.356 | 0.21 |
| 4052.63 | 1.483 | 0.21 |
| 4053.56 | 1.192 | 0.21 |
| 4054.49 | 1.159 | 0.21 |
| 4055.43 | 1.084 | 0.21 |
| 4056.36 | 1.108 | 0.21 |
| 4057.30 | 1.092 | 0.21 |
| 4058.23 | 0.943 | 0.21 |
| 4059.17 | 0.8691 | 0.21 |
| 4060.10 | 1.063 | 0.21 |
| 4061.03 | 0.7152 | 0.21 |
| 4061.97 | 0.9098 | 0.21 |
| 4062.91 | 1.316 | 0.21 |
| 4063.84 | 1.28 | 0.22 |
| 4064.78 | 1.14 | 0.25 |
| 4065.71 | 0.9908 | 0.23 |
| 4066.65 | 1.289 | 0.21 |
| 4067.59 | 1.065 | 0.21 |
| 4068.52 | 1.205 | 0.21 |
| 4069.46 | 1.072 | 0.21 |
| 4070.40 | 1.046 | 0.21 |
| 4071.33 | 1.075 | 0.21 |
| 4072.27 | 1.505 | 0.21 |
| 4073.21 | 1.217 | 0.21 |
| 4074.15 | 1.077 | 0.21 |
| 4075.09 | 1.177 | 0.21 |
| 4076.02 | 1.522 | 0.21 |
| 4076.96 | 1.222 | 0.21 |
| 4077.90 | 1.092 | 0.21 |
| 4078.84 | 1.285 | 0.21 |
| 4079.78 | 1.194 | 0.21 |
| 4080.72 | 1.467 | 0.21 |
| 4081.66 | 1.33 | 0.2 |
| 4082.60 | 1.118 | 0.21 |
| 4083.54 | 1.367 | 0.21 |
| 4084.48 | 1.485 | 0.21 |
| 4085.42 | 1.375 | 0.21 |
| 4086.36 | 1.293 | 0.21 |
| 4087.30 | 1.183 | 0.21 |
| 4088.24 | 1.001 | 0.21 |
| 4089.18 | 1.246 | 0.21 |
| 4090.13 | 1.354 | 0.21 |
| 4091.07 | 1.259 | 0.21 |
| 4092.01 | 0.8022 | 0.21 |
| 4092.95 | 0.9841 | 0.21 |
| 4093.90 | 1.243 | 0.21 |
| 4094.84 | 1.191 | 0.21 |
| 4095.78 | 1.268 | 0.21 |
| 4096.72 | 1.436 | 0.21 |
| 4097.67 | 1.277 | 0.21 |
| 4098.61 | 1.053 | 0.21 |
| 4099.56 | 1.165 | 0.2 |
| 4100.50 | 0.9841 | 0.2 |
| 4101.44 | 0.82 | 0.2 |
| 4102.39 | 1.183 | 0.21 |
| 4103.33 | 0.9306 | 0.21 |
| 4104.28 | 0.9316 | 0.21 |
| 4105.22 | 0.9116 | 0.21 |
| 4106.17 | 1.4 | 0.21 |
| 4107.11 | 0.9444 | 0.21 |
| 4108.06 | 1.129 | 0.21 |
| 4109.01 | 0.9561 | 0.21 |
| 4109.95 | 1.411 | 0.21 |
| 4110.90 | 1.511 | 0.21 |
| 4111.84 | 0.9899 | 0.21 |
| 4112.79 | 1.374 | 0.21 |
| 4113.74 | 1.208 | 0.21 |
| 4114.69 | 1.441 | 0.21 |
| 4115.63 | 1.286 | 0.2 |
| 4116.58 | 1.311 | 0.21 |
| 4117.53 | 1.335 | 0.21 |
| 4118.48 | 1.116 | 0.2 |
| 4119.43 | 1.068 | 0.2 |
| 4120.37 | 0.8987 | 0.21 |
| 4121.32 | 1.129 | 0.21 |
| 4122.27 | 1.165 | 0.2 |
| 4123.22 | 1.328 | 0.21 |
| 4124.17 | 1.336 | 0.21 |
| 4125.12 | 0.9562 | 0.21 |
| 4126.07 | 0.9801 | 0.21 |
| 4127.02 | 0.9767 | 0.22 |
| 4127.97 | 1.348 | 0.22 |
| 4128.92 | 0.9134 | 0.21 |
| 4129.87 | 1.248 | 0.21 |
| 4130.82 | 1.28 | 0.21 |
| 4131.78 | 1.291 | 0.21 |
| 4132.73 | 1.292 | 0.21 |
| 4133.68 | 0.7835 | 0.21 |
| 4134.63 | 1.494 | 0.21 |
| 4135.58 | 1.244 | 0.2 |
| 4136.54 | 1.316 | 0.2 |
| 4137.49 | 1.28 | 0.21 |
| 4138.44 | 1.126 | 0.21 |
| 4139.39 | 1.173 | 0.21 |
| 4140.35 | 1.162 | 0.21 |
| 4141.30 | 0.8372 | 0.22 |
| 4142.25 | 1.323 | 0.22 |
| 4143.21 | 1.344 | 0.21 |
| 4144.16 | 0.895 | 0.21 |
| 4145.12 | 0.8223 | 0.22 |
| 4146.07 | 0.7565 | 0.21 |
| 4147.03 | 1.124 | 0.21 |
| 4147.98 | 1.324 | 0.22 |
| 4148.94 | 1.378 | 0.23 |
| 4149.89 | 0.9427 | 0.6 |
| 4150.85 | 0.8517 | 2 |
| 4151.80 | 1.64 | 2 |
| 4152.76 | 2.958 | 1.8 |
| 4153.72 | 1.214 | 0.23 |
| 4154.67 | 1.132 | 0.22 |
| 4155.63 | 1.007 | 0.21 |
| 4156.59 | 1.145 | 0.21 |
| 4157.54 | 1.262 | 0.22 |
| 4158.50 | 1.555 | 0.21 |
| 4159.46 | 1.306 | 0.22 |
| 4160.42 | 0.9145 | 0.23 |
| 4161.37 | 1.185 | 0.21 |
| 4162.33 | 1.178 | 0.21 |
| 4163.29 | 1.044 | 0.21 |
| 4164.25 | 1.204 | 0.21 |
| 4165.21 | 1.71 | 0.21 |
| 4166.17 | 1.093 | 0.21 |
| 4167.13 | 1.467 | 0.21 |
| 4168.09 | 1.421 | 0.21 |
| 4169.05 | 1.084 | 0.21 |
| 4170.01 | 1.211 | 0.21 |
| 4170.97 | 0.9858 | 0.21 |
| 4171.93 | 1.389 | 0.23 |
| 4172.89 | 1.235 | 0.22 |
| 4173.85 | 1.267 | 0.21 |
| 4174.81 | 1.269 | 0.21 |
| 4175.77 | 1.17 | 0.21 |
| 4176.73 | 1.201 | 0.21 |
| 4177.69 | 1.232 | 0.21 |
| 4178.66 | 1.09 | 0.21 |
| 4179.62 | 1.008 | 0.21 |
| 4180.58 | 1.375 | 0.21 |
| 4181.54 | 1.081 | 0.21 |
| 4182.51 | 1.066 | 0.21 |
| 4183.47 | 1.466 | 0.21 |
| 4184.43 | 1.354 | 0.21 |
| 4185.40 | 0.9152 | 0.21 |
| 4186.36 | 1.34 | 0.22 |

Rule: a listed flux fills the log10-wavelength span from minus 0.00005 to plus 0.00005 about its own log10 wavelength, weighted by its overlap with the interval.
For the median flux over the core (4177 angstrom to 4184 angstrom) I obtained 1.09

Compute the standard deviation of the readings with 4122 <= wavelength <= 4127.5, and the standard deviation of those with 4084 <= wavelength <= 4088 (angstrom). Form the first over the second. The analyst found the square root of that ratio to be 1.2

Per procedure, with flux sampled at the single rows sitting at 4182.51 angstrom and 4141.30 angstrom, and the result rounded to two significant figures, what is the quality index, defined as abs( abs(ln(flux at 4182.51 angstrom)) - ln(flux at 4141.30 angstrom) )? 0.24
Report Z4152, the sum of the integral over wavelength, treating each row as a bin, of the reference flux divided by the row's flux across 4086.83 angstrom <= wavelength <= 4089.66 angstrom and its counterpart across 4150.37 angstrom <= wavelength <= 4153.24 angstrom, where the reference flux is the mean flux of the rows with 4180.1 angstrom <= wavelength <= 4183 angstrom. 5.3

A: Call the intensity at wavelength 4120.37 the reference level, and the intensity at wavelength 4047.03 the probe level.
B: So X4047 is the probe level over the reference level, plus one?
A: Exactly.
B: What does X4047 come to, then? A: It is 2.10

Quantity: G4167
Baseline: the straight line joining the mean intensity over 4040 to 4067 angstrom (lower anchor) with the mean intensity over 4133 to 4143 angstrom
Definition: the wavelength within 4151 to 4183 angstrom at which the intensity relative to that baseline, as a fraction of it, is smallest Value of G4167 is 4160.42 angstrom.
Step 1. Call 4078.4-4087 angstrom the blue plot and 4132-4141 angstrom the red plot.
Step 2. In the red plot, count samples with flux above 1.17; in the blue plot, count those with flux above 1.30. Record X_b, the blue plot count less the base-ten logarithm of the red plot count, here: 4.2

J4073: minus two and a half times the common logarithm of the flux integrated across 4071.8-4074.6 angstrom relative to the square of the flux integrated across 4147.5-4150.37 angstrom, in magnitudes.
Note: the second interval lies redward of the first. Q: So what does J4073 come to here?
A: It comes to 1.3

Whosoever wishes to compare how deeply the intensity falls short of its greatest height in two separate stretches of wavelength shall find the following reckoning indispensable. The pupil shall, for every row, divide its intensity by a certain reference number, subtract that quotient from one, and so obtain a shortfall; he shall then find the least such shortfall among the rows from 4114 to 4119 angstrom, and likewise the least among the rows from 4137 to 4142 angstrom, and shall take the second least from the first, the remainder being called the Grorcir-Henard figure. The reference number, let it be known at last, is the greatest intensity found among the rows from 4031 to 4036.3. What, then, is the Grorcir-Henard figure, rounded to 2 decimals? -0.11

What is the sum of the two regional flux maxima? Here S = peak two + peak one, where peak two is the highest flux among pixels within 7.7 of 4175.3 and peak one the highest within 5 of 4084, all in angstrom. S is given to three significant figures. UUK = 2.91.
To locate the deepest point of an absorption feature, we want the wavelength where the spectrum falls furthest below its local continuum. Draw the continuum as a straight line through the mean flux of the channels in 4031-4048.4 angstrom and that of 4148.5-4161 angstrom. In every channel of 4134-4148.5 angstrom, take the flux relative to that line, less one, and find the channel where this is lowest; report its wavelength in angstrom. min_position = 4146.07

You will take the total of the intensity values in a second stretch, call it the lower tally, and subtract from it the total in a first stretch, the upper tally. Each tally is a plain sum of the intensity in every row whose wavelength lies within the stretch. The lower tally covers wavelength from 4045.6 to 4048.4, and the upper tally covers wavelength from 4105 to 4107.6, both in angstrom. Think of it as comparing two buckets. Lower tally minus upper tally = 0.0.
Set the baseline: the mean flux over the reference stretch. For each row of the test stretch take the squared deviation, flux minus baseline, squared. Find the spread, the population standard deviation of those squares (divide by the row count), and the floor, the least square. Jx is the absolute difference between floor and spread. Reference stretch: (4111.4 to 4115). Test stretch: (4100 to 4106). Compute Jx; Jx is 0.049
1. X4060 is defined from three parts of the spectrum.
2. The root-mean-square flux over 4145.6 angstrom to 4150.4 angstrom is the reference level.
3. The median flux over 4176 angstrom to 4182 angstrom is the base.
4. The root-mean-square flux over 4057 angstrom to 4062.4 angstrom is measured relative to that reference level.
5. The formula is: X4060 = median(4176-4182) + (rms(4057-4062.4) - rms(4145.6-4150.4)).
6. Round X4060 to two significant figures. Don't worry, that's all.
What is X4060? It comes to 0.96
